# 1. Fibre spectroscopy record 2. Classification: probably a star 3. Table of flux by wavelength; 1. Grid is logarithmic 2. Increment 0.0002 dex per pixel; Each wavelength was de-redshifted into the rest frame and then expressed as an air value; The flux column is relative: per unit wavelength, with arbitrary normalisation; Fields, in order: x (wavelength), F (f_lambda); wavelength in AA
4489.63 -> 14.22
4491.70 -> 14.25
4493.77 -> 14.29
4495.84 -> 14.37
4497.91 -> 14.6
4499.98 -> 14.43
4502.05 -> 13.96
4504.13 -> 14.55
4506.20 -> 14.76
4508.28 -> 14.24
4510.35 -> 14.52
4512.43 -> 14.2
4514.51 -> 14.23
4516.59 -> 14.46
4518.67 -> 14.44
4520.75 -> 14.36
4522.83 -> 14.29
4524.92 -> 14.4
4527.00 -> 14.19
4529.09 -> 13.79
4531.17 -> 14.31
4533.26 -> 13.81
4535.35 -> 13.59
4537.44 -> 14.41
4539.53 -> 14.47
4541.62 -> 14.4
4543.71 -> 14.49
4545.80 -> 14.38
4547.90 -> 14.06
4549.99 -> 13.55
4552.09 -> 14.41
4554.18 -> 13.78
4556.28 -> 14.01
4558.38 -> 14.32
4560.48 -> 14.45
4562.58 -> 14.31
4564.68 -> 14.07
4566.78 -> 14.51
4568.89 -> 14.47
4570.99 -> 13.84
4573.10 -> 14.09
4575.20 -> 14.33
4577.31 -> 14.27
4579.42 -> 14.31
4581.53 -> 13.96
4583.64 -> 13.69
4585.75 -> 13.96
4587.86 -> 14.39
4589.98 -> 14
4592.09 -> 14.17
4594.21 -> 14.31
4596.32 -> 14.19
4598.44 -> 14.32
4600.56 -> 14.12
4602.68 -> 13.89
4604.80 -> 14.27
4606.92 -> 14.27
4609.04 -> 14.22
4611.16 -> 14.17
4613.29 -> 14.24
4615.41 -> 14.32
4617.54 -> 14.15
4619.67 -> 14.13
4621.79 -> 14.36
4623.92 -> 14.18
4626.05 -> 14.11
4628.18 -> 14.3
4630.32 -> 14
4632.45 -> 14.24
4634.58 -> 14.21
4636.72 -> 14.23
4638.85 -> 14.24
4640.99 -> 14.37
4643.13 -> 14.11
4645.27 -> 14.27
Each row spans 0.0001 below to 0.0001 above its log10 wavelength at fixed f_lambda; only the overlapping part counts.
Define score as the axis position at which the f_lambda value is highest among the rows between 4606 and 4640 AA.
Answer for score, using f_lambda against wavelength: 4621.79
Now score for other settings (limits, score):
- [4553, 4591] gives 4566.78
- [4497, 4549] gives 4506.20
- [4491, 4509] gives 4506.20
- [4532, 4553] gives 4543.71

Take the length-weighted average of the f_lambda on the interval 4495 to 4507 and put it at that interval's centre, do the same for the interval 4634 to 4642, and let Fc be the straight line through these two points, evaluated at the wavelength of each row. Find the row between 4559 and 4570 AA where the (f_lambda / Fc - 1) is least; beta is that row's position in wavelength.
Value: 4564.68 AA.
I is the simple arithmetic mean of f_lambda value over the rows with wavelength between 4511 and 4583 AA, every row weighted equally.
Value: 14.2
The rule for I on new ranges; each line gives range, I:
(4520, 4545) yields 14.2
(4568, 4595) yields 14.1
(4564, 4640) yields 14.2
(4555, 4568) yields 14.3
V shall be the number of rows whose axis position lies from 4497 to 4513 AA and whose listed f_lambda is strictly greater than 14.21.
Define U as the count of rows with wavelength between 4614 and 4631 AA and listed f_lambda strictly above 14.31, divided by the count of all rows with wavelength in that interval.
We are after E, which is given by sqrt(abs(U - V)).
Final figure 2.40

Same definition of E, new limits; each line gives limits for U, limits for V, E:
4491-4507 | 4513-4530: 2.32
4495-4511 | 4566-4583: 2.06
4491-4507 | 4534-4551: 2.09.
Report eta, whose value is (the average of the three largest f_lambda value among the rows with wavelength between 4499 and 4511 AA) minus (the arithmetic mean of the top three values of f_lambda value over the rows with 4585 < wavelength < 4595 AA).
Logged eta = 0.32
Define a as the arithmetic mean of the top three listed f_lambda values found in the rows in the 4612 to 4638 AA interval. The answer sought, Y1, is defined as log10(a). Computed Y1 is 1.16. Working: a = 14.3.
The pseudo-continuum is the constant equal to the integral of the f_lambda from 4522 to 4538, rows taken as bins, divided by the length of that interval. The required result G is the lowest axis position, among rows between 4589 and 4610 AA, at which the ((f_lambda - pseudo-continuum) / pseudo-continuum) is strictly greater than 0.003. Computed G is 4592.09 AA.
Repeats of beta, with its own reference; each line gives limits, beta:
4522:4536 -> 4535.35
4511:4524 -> 4512.43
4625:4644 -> 4630.32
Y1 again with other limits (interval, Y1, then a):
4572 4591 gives 1.16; 14.3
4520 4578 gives 1.16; 14.5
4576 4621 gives 1.16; 14.3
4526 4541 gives 1.16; 14.4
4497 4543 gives 1.17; 14.6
